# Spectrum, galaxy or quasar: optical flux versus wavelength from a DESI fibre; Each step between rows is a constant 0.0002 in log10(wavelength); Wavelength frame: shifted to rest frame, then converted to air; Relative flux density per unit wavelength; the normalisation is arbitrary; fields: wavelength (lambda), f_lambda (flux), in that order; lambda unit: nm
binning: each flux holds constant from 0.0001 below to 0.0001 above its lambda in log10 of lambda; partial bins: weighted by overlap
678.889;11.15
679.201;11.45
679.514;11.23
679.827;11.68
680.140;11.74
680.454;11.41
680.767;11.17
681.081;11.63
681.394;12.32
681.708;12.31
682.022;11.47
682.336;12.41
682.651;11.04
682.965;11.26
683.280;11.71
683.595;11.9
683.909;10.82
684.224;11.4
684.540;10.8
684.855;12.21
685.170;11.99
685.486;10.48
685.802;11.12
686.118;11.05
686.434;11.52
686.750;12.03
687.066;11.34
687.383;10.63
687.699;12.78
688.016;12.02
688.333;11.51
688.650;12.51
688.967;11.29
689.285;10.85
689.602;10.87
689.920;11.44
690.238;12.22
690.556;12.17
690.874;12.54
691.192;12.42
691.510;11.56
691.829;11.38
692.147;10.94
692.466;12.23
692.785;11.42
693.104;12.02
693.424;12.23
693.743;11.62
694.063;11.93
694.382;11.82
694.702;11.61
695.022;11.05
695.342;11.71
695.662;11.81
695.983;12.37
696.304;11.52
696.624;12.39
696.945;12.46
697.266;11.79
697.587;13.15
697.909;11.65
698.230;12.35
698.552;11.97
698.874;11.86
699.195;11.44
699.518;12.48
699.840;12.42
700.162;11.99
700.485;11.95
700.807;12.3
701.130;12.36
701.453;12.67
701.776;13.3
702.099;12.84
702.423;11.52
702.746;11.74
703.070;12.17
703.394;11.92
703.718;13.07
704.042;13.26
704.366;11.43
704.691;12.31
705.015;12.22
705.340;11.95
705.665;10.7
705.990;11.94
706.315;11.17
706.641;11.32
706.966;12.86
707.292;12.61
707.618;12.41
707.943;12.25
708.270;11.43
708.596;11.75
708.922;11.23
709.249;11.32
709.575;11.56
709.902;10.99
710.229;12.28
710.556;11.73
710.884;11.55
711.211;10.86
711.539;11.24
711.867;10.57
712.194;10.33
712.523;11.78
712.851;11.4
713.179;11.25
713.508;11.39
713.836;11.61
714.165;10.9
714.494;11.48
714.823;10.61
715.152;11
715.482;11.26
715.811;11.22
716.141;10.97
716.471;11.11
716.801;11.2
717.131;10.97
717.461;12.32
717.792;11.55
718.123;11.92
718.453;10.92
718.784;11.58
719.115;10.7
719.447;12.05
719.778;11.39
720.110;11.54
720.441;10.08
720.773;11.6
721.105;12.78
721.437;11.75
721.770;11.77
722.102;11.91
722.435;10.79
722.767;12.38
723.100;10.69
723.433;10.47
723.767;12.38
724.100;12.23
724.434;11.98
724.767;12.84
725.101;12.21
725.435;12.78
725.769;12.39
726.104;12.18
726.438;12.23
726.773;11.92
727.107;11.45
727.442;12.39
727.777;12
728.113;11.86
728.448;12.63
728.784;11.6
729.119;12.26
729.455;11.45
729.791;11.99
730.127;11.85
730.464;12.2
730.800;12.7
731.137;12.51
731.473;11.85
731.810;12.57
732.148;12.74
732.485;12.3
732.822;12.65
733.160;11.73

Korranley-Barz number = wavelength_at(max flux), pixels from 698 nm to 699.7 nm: 699.518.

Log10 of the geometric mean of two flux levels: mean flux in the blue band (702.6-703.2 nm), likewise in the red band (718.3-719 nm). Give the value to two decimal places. 1.06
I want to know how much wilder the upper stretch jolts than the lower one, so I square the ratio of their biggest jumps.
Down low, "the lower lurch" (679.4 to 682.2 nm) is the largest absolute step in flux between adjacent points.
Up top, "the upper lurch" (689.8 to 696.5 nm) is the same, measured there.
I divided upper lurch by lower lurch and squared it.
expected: 2.4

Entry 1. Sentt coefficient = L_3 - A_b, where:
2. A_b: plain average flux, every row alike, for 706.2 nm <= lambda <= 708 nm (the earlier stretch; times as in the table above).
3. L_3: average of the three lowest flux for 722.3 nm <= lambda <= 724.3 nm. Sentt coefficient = -1.5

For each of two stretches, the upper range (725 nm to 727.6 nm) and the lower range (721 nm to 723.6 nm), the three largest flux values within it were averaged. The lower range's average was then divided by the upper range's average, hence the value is 0.99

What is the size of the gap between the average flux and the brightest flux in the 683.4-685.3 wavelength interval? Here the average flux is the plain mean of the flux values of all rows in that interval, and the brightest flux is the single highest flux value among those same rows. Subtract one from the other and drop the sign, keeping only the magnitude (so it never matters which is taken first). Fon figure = 0.69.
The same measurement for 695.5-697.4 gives 0.40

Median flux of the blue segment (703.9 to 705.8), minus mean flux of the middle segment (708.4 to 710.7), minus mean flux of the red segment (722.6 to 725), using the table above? -11.3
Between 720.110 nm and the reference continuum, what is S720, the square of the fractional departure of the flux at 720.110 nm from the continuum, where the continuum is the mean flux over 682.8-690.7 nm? 0.000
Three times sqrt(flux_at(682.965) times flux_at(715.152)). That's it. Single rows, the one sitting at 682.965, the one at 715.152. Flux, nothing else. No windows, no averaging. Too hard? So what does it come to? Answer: 33.4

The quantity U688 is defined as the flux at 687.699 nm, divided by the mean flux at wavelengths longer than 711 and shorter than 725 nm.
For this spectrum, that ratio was 1.12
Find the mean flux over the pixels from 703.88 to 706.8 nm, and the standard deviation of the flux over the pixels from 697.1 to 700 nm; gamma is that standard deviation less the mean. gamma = -11.3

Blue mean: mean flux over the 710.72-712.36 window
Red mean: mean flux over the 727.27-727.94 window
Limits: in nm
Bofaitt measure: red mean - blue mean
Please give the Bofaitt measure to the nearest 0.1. 1.3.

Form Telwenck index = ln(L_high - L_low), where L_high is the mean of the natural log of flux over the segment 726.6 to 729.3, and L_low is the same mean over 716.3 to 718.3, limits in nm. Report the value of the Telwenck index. -3.15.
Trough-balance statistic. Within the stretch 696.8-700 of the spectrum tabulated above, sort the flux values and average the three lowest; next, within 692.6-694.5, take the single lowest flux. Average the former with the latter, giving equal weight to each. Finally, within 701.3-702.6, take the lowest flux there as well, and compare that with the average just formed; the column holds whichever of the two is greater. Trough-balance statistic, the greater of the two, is 11.5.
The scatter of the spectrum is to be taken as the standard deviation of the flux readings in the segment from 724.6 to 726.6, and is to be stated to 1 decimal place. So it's 0.3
